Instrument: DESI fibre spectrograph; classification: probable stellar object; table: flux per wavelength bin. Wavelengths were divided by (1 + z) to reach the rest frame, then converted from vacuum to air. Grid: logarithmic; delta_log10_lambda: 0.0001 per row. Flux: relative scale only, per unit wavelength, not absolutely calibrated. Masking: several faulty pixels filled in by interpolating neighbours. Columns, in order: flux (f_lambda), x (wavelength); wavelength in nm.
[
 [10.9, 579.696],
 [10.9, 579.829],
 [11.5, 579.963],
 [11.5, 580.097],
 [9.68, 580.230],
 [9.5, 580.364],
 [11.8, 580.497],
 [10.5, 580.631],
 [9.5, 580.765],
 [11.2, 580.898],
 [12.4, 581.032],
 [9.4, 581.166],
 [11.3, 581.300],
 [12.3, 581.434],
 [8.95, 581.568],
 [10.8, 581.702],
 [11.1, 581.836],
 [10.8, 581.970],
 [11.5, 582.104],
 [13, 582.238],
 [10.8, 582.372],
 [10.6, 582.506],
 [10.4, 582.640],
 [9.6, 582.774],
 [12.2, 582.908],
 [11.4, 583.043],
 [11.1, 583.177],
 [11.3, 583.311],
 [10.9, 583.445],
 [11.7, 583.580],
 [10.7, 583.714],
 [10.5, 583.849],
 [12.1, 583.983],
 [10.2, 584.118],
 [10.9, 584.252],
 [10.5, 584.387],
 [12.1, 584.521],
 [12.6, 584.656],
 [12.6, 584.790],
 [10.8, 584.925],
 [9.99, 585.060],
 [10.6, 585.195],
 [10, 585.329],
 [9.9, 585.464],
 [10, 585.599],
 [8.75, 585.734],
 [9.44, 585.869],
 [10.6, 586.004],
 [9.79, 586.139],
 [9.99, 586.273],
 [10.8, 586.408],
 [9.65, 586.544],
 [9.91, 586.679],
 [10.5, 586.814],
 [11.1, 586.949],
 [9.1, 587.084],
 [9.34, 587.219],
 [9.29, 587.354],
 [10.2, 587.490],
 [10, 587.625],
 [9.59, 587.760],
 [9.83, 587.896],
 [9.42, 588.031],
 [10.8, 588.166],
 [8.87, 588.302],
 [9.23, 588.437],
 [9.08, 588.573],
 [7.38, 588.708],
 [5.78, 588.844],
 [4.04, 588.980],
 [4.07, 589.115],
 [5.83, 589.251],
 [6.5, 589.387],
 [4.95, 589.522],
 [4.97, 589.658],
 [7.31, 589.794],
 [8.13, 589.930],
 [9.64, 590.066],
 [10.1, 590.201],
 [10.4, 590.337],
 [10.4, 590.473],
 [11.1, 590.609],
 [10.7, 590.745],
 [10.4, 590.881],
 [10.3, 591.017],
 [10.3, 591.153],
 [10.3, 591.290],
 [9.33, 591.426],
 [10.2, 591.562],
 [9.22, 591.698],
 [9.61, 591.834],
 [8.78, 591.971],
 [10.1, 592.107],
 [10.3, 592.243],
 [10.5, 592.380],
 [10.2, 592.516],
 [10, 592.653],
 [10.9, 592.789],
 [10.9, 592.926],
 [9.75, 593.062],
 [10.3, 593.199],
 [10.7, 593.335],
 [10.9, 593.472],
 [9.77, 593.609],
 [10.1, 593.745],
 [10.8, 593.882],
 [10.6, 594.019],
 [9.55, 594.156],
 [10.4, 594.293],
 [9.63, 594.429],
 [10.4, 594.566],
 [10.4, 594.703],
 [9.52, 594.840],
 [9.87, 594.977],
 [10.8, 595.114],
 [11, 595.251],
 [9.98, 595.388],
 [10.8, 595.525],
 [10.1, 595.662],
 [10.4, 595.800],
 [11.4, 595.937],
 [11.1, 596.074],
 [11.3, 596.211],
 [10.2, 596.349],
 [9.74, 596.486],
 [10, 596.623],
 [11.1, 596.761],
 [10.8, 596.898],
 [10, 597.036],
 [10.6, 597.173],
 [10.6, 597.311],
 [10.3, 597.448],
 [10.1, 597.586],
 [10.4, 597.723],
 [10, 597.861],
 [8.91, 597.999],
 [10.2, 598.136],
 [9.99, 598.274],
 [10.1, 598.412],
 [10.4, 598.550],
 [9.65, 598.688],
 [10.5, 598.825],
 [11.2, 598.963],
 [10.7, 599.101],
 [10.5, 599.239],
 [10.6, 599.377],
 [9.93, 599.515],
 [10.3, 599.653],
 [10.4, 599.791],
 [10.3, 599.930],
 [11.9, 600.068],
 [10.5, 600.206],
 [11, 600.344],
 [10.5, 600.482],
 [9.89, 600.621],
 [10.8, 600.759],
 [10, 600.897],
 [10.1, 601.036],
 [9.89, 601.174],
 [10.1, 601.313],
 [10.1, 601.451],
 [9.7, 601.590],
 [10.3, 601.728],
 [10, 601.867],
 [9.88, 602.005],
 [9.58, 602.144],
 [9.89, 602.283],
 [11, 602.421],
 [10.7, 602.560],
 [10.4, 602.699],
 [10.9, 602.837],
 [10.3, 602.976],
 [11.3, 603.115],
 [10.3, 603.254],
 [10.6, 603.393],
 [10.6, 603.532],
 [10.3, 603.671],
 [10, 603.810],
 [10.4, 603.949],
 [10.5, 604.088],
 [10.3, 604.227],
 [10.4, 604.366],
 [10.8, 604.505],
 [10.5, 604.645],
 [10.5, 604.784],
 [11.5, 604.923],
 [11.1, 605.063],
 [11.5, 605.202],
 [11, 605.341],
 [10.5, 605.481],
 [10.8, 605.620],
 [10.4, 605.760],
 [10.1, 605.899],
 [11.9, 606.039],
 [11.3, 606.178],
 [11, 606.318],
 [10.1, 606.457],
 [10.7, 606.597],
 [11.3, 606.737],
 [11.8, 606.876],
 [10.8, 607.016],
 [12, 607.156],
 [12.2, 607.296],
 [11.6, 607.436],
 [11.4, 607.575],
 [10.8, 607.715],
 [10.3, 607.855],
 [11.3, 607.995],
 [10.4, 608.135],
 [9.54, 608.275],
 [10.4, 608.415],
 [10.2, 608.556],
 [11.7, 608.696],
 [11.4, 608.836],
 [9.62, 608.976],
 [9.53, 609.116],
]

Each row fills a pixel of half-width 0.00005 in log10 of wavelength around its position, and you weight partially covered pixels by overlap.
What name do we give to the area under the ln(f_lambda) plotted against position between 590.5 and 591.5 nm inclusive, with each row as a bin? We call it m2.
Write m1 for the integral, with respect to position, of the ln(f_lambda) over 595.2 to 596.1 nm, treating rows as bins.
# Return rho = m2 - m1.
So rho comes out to 0.21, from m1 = 2.13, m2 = 2.33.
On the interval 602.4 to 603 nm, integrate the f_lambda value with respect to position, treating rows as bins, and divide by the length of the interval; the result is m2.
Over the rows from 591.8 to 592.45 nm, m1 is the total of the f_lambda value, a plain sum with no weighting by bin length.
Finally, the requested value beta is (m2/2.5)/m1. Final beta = 0.087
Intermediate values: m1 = 49.3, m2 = 10.7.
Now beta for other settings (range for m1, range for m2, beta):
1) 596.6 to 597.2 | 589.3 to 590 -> 0.048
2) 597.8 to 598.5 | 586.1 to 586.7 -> 0.082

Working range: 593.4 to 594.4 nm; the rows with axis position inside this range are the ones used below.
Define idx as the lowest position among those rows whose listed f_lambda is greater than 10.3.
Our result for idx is 593.472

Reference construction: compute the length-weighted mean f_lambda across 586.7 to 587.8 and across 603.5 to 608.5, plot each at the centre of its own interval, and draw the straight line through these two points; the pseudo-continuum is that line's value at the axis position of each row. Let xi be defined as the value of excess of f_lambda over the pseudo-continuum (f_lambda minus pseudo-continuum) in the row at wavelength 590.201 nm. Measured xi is 0.0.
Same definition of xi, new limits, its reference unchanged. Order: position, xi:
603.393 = -0.1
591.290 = 0.2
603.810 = -0.7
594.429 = -0.6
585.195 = 0.8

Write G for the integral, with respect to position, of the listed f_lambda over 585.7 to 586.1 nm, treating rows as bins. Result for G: 3.87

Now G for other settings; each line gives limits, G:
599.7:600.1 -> 4.29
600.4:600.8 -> 4.15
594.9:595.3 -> 4.21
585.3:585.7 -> 3.94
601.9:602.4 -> 4.96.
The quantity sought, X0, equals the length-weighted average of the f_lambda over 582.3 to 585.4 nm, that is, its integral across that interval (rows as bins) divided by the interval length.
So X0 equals 11.03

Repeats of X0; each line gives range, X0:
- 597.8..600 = 10.23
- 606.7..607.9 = 11.39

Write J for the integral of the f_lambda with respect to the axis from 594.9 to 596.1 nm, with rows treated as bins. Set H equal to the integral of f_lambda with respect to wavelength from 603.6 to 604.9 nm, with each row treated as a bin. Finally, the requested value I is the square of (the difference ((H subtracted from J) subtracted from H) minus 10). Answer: 20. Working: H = 13.6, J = 12.7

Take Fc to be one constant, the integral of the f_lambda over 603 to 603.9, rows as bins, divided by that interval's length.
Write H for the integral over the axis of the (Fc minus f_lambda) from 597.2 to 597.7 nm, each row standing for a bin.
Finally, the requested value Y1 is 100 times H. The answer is 7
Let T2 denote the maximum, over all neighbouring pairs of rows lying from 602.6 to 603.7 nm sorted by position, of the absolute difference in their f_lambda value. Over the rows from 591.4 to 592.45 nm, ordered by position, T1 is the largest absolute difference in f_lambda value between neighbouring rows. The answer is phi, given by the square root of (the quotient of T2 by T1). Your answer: 0.87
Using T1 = 1.3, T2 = 1.00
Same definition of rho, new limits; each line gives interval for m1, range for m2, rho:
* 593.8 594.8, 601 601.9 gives -0.25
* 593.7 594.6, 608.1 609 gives 0.02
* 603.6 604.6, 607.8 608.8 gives 0.02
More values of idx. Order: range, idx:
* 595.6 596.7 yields 595.800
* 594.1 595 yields 594.293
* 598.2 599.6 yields 598.550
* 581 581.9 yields 581.032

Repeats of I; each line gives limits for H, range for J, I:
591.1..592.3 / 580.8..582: 0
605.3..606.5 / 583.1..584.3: 7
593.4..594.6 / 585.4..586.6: 7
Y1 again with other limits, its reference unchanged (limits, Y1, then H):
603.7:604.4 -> 13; 0.13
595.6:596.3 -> -24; -0.24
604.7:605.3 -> -38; -0.38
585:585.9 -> 61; 0.61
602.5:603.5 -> -14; -0.14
